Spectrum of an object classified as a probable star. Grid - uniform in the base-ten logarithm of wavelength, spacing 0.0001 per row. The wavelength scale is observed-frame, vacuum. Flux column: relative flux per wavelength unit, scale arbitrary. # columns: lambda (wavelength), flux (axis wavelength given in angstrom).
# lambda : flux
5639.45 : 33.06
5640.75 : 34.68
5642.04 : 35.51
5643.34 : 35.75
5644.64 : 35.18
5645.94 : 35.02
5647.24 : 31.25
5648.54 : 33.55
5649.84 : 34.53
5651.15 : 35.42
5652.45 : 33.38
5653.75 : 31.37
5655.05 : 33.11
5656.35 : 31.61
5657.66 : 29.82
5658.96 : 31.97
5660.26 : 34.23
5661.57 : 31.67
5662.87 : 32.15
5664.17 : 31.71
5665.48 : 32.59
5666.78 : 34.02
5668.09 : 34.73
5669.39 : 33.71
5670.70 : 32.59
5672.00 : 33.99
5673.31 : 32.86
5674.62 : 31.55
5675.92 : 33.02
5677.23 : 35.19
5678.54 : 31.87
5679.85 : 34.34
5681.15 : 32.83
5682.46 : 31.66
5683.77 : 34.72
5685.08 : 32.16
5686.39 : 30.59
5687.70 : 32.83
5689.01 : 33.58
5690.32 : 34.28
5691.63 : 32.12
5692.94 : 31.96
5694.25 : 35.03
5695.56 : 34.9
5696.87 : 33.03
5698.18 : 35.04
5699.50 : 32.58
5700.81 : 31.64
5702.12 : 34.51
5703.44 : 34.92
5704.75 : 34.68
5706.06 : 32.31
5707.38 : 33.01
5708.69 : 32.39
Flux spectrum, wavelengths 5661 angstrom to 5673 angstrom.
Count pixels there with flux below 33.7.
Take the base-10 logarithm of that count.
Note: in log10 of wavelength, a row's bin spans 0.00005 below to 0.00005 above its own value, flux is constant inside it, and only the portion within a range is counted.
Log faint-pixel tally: 0.70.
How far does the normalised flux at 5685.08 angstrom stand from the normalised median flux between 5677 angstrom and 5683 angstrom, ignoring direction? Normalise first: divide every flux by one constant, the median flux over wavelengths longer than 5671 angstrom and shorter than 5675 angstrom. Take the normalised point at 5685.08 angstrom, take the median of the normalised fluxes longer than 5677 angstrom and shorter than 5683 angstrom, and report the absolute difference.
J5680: 0.020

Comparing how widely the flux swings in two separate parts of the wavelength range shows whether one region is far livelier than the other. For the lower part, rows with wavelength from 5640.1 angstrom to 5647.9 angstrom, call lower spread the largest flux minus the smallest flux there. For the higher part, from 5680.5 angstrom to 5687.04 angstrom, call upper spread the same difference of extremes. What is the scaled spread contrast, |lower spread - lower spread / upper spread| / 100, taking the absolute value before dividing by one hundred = 0.0341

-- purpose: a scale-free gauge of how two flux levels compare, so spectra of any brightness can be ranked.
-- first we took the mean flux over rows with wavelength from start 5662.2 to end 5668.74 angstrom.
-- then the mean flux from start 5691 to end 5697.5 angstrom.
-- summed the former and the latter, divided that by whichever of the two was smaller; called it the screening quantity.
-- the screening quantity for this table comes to 2.01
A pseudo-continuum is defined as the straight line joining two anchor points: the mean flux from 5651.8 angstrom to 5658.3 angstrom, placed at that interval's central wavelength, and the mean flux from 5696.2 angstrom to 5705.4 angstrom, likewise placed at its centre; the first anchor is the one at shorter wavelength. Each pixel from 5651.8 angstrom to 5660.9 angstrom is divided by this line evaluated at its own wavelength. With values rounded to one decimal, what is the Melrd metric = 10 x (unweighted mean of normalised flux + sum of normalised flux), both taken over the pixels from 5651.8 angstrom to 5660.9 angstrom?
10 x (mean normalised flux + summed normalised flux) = 80.8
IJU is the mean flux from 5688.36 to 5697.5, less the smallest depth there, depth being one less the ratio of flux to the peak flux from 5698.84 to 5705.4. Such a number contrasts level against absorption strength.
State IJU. 33.6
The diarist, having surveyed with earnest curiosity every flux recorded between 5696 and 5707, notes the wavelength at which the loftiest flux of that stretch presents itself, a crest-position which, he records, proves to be 5698.18 angstrom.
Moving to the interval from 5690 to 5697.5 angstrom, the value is 5694.25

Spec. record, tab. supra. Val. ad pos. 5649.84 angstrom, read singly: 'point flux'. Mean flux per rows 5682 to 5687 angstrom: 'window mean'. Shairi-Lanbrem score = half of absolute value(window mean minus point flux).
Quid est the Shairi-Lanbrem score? 1.1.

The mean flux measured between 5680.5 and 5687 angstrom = 32.4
